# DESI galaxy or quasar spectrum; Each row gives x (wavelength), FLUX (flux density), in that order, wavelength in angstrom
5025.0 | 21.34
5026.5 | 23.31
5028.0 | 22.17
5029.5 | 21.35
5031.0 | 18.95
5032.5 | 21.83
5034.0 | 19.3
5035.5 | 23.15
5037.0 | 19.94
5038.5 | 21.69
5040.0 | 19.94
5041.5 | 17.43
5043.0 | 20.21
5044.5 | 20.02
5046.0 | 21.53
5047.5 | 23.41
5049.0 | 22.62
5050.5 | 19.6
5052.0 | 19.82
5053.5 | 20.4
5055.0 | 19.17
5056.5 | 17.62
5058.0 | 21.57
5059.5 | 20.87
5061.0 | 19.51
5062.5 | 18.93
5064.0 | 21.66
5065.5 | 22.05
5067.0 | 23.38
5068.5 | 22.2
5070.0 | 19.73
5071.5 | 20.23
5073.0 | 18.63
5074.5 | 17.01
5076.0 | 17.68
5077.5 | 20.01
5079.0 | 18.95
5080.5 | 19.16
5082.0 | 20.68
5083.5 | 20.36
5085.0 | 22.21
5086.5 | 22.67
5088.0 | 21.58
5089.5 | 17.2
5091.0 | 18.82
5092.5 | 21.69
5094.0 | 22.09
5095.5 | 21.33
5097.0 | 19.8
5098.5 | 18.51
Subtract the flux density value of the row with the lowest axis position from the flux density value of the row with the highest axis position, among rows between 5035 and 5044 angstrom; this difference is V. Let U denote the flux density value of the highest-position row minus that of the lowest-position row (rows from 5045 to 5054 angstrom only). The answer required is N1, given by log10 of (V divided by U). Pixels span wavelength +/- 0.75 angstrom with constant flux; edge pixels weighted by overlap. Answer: 0.4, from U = -1.1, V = -2.9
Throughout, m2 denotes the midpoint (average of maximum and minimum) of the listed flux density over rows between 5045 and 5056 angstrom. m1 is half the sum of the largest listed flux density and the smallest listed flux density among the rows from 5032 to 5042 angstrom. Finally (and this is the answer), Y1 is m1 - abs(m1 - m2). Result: 19.3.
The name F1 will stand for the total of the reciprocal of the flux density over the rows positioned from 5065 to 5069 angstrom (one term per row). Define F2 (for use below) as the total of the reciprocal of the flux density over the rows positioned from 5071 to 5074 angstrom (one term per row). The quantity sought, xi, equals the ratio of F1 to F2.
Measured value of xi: 1.29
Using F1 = 0.13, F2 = 0.10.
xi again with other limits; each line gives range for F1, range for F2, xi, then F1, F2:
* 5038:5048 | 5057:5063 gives 1.73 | 0.34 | 0.20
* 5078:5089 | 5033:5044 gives 0.97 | 0.34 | 0.35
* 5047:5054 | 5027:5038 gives 0.71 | 0.24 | 0.34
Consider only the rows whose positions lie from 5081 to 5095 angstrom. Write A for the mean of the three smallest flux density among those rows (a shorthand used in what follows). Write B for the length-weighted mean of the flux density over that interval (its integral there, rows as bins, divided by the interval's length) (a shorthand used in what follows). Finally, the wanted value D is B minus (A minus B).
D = 22.8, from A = 18.8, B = 20.8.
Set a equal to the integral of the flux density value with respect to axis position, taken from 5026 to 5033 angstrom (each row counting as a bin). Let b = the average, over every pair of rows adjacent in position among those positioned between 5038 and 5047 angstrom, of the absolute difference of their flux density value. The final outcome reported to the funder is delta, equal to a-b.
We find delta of 148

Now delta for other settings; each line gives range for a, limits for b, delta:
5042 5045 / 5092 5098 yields 59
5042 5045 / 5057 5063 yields 59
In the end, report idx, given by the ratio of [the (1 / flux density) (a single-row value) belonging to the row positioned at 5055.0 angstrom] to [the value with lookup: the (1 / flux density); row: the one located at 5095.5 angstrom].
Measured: 1.11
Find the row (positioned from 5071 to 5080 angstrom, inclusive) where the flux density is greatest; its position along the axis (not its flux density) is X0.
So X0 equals 5071.5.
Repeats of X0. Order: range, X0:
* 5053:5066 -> 5065.5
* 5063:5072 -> 5067.0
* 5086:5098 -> 5086.5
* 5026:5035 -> 5026.5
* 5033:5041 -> 5035.5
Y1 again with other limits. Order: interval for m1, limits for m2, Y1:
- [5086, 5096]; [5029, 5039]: 18.8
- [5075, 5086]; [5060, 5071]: 18.7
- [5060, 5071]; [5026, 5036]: 21.1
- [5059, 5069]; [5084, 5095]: 19.9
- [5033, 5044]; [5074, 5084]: 18.8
